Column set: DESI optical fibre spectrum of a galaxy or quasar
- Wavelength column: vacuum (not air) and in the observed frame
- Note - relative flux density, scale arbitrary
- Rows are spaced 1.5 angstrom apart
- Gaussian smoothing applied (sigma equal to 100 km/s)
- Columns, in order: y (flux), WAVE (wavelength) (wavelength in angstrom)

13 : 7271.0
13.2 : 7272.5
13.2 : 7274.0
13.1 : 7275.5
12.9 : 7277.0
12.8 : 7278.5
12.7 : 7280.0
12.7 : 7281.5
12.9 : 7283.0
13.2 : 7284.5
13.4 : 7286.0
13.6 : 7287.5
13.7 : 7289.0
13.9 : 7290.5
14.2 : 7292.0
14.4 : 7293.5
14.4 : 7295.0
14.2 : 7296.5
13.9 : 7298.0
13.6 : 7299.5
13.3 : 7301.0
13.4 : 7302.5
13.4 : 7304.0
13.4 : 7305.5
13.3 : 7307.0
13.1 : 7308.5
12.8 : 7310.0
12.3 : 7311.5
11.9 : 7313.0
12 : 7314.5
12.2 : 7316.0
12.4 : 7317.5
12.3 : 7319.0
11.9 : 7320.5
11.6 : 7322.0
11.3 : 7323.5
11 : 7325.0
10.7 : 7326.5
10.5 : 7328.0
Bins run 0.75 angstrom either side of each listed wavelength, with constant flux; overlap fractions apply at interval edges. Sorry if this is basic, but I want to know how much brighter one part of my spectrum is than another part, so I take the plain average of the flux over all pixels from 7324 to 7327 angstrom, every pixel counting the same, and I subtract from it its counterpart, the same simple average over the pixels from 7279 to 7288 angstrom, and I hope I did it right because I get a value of -2.2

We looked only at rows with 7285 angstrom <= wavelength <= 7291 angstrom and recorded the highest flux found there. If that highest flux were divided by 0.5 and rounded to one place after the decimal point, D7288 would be 27.8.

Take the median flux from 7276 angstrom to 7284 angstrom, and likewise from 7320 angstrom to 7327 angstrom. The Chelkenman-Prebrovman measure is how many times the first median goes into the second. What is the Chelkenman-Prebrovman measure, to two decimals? 0.88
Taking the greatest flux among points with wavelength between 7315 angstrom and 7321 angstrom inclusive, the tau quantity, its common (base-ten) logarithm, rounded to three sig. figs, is 1.09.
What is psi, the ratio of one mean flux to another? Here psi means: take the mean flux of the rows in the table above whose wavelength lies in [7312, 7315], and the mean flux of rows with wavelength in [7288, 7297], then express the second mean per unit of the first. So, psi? 1.18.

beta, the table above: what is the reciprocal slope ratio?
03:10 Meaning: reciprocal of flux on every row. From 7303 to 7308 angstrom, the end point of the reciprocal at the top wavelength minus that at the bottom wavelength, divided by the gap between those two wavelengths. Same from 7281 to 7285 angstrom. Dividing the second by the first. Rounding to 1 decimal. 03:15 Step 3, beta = -5.3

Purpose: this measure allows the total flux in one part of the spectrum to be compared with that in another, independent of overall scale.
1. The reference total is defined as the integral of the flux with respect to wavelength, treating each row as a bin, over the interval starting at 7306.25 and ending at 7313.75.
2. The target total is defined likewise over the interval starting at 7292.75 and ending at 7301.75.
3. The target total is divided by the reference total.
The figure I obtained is 1.3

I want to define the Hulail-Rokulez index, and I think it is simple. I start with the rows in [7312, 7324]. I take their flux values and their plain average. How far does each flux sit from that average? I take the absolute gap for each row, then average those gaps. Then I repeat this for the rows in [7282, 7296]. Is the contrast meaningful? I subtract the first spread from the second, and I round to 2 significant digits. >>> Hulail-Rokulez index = 0.15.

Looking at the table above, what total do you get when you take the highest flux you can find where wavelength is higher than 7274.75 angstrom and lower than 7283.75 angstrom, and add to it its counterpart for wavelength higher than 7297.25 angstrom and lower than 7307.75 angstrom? 27.0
